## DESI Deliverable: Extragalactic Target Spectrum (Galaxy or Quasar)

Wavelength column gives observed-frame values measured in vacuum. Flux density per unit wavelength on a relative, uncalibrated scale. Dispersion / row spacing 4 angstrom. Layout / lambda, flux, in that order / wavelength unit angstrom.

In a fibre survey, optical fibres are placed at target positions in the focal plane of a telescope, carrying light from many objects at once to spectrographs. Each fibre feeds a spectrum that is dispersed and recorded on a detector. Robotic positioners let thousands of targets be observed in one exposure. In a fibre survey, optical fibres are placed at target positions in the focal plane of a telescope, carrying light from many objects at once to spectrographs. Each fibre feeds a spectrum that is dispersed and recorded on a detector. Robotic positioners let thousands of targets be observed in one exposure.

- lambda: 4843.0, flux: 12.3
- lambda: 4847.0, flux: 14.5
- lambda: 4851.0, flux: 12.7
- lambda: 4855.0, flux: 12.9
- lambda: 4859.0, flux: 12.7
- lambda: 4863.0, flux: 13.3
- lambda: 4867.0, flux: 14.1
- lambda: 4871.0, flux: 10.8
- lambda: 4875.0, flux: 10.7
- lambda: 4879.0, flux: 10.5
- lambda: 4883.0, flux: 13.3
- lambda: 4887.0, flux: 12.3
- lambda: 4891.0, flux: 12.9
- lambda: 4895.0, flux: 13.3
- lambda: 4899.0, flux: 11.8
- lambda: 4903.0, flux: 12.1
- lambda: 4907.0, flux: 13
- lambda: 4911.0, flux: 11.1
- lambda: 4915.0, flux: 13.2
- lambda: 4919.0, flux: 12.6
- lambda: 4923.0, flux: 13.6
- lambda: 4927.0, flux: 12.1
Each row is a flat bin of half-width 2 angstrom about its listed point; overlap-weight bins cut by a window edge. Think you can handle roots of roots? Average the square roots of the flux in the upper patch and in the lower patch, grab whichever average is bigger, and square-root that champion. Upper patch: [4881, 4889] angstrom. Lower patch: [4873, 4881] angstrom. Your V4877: 1.89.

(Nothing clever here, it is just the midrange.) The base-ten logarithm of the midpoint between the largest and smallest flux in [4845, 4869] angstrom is 1.13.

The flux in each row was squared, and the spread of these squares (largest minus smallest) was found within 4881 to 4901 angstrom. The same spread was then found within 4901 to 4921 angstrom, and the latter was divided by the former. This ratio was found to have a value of 1.36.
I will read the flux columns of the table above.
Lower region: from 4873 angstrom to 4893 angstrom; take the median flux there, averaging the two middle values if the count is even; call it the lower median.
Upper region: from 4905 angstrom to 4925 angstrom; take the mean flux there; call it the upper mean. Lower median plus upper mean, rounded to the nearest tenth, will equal 25.0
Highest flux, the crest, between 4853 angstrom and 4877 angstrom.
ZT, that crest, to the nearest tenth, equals 14.1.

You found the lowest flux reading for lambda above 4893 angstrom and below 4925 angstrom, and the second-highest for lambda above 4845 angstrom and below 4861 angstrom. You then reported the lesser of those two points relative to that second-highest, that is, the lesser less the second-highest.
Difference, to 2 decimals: -1.80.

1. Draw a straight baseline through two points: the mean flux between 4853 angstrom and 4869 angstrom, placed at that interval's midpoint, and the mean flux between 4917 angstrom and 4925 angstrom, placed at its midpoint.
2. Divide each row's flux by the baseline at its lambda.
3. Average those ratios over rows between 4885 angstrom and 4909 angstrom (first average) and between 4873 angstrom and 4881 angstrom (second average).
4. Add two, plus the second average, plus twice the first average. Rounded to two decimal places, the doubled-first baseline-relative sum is 4.71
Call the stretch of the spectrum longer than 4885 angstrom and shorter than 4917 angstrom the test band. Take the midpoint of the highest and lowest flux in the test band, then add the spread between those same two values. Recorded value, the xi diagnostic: 14.4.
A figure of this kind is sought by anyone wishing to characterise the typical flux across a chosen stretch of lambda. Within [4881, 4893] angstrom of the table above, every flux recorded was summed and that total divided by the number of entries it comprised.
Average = 12.8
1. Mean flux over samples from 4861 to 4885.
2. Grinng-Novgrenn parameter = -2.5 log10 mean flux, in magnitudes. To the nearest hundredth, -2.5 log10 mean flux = -2.71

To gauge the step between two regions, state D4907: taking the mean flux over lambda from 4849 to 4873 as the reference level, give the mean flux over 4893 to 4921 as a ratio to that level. 0.98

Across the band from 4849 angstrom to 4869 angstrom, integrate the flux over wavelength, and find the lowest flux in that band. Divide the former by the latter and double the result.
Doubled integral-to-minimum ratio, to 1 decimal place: 41.4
